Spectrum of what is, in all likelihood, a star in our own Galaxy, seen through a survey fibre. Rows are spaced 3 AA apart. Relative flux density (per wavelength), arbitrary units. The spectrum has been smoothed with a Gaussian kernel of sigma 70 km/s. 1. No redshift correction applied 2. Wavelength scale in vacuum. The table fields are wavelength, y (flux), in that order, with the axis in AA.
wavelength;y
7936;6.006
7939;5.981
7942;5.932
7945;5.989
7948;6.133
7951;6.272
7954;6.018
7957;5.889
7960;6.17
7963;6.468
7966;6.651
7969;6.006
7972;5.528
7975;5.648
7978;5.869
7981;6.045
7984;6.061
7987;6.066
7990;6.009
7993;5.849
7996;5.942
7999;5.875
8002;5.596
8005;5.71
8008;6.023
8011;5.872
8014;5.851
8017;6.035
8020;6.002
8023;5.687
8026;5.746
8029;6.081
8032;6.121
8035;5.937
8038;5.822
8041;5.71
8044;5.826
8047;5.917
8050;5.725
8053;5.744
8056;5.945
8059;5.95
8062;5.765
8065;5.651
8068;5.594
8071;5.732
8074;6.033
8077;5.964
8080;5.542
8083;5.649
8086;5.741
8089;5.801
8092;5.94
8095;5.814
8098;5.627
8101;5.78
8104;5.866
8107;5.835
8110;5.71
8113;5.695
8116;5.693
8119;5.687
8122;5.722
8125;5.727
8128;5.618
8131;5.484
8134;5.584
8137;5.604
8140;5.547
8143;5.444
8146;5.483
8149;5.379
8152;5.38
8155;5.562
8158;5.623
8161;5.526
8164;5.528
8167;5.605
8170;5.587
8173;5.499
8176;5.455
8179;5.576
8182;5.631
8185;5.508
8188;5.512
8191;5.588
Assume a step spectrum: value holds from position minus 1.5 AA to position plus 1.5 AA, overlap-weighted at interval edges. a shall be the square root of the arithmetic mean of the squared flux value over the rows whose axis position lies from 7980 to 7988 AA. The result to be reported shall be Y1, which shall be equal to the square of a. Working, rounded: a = 6.06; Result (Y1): 36.7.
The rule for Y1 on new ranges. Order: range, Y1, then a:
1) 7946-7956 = 37.7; 6.14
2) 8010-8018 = 35.0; 5.92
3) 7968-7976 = 32.8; 5.73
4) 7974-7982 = 34.3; 5.86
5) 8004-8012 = 34.5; 5.87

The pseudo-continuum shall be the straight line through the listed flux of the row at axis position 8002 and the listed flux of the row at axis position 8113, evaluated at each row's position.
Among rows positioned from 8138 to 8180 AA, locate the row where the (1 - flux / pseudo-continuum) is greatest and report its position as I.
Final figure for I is 8152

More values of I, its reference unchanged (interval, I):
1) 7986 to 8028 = 8002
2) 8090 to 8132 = 8131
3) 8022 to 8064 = 8023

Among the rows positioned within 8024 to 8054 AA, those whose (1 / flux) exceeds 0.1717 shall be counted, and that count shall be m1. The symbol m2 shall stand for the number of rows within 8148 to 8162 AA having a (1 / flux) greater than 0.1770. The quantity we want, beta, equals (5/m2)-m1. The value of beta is -4.0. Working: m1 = 5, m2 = 5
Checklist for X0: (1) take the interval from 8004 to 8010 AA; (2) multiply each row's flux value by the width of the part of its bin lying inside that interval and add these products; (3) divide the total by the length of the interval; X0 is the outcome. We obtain 5.88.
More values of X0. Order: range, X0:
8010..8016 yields 5.88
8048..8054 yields 5.75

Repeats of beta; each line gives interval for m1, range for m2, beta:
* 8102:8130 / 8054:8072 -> -2.0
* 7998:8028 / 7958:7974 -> 1.0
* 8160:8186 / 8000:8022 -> -4.0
